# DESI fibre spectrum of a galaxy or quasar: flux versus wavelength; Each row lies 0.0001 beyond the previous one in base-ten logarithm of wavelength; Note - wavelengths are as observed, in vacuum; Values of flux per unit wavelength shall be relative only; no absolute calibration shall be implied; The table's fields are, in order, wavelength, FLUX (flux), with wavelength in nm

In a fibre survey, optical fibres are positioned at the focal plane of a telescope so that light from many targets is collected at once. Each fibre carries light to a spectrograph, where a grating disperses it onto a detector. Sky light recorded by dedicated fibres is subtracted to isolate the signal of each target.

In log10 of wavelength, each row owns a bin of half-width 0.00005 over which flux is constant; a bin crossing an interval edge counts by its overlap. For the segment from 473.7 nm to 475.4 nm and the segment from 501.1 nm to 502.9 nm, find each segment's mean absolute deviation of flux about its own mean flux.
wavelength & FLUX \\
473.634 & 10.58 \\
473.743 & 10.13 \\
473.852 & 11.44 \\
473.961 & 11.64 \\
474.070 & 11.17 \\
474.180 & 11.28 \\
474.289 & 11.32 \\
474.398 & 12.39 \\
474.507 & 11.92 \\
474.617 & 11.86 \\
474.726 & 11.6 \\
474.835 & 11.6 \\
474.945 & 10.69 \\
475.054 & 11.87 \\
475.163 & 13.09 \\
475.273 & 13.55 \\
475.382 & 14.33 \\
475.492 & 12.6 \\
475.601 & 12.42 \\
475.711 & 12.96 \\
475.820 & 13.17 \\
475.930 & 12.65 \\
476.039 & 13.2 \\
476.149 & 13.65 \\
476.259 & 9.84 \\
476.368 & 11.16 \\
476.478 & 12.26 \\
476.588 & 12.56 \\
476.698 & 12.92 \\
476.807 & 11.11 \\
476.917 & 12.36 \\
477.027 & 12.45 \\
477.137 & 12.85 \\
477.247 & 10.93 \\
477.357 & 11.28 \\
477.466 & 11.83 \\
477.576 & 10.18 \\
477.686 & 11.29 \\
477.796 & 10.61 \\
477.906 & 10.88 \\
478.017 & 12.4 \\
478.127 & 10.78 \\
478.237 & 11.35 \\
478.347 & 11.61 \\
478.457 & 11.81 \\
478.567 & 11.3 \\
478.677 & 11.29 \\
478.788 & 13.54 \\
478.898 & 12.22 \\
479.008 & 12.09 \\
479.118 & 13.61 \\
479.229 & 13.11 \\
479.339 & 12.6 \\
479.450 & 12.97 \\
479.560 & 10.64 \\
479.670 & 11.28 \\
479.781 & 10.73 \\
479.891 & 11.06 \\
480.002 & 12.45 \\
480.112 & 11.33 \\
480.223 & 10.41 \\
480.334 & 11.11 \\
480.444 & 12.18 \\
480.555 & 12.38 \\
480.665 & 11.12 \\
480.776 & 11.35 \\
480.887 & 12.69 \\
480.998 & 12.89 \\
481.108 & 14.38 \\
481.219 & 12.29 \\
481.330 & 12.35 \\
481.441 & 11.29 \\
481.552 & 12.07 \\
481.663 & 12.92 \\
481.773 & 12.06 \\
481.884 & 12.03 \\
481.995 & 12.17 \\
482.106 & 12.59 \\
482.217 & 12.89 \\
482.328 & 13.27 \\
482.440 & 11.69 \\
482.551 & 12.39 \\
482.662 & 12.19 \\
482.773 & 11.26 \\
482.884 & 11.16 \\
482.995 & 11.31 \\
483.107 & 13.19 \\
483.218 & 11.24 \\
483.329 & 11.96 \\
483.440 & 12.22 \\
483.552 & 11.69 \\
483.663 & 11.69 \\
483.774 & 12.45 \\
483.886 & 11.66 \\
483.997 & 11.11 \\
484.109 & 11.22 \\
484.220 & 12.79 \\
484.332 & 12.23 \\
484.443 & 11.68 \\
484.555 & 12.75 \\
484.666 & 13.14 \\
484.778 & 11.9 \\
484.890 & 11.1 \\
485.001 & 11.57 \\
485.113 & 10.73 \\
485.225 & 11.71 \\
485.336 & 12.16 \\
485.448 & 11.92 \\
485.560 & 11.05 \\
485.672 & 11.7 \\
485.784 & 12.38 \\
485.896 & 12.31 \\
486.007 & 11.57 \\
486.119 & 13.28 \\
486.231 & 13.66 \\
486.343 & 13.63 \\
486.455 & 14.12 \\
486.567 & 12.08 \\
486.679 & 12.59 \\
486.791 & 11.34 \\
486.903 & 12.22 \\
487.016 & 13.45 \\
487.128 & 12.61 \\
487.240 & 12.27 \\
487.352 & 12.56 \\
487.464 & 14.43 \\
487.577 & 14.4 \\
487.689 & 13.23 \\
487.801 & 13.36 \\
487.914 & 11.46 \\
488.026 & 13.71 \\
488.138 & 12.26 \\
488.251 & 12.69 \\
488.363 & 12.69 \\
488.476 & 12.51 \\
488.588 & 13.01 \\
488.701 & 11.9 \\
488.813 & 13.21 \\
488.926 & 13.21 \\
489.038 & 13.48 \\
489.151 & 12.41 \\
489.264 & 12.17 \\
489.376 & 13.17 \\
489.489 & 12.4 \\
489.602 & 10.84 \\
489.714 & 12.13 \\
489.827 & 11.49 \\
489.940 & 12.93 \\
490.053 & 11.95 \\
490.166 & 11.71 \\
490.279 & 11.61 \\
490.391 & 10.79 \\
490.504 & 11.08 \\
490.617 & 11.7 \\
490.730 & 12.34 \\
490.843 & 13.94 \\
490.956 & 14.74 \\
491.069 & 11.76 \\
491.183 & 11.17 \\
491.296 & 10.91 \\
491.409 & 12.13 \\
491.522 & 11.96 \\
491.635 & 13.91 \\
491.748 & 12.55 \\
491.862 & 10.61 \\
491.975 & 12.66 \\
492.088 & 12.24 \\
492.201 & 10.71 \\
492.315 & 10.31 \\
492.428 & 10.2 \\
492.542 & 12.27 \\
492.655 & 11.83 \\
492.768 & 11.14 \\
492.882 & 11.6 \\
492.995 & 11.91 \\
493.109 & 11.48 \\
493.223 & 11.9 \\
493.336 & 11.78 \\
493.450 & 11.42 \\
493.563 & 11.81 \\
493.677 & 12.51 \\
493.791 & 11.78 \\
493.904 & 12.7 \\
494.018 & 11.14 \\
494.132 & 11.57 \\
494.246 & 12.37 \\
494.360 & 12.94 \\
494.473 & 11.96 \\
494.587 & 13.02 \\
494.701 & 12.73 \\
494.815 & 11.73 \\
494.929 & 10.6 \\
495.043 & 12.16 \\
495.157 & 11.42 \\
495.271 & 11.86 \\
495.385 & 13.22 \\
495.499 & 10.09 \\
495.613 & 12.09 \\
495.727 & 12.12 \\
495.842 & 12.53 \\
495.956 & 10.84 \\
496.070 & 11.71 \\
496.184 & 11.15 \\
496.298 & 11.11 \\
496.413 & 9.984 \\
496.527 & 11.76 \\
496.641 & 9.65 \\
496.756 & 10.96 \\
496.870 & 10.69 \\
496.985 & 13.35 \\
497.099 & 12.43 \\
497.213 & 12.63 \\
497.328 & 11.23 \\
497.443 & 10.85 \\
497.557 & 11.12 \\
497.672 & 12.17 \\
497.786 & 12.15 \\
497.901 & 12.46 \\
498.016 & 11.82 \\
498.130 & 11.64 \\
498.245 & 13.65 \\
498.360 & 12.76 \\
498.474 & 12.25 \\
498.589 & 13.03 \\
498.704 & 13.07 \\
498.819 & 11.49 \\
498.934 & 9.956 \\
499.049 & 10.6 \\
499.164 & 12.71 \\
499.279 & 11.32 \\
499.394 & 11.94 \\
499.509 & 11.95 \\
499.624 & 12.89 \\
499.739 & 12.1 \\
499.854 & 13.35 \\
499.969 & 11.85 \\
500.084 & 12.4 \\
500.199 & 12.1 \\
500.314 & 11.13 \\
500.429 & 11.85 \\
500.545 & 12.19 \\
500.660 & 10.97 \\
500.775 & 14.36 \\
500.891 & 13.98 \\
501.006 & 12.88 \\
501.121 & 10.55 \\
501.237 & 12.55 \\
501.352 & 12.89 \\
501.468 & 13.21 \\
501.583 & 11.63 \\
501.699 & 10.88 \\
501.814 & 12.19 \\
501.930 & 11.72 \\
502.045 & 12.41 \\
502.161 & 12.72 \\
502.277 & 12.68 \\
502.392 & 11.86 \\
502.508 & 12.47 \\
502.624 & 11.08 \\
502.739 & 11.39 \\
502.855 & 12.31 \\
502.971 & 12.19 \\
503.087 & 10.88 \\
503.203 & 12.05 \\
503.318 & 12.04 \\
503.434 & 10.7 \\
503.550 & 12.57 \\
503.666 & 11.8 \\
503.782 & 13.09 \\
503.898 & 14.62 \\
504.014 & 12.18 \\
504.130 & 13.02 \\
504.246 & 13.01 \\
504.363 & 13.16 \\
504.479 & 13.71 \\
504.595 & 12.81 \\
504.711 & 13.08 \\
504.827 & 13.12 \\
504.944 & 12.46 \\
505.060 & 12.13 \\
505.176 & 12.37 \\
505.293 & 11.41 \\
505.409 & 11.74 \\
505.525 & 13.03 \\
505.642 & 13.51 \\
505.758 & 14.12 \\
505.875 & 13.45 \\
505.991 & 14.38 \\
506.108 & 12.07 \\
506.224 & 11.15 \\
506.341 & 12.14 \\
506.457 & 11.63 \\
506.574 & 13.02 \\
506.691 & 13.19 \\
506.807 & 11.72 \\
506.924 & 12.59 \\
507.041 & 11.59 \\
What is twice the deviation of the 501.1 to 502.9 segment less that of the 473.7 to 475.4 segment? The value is 0.54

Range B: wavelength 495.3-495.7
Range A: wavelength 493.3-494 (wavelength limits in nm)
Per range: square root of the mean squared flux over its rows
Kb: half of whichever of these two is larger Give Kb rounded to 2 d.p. 6.00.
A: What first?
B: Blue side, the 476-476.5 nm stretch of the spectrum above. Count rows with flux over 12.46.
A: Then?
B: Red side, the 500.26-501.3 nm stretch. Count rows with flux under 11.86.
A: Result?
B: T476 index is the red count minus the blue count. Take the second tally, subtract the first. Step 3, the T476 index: 2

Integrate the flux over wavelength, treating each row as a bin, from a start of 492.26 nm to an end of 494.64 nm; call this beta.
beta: 28.1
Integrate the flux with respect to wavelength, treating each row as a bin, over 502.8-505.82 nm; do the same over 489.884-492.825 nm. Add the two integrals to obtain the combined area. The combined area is 73.0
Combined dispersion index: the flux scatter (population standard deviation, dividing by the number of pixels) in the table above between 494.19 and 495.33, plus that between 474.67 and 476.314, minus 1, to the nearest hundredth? 0.85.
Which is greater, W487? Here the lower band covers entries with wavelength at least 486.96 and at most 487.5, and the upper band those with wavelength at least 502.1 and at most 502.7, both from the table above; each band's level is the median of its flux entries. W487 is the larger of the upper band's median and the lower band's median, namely 12.6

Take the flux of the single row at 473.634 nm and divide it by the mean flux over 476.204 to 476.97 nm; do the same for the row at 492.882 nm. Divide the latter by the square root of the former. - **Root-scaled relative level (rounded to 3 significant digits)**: 1.04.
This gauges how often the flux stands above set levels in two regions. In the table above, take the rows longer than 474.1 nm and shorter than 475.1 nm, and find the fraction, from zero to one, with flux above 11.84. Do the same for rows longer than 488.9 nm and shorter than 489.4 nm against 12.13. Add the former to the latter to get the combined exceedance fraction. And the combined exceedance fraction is 1.44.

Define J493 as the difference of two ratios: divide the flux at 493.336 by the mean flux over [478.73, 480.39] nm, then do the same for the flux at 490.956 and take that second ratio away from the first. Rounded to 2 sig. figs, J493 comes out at -0.25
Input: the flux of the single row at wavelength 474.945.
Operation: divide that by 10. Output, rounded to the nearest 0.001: 1.069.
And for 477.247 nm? 1.093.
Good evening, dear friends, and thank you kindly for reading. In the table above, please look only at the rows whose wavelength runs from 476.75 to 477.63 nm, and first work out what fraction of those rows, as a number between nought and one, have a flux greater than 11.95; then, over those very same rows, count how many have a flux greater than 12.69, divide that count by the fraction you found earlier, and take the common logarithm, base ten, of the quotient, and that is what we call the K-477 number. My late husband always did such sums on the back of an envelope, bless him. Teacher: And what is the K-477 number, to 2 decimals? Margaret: 0.43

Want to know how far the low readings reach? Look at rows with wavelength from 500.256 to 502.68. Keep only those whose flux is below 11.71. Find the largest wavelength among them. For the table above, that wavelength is 502.624 nm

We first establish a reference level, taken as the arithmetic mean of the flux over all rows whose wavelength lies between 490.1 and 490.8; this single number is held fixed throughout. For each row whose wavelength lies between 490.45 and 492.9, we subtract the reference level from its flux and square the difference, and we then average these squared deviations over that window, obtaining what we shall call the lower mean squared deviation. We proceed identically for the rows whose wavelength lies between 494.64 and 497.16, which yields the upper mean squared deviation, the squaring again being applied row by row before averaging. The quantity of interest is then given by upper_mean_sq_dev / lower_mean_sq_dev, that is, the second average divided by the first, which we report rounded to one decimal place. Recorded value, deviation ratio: 0.7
